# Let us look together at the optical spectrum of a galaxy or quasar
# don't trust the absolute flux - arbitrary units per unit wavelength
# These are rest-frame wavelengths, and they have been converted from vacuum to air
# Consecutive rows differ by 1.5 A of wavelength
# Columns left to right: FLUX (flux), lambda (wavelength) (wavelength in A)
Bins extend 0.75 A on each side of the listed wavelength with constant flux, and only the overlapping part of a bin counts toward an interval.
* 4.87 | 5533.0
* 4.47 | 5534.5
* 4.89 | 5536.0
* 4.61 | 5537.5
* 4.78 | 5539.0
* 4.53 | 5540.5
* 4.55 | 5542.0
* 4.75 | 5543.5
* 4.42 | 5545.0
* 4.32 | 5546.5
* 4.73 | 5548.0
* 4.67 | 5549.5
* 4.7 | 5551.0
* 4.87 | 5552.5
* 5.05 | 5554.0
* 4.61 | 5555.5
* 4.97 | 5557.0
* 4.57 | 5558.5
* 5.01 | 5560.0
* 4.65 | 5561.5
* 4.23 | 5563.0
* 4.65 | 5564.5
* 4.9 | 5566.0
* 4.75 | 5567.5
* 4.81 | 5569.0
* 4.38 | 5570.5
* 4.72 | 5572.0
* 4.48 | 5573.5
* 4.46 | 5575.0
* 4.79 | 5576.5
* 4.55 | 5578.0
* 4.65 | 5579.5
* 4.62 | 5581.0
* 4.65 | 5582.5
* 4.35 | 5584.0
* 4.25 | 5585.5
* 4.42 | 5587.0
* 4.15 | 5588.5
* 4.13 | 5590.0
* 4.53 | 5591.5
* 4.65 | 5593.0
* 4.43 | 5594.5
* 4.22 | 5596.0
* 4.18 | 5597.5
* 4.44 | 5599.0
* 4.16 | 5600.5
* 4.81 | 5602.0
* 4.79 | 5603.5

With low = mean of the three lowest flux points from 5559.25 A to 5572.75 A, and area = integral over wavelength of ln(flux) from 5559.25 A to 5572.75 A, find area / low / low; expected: 1.07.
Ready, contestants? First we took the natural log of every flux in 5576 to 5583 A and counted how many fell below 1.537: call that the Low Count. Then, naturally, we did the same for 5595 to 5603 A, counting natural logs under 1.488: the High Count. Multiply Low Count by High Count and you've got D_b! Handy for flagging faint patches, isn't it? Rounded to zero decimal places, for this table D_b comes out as 12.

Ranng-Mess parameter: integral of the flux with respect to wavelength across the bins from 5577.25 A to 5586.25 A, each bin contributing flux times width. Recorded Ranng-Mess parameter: 41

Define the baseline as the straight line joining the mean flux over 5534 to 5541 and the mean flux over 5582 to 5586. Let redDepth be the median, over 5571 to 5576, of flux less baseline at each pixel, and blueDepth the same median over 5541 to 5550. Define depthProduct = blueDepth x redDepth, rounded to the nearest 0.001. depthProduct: 0.000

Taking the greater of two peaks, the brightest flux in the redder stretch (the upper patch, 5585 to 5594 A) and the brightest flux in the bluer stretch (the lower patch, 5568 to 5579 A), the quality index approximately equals 4.81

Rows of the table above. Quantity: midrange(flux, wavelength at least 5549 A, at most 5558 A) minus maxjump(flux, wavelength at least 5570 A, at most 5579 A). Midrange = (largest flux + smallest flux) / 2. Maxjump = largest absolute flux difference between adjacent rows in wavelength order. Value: 4.5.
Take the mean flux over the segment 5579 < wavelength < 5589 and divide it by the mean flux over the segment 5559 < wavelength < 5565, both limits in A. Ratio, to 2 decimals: 0.96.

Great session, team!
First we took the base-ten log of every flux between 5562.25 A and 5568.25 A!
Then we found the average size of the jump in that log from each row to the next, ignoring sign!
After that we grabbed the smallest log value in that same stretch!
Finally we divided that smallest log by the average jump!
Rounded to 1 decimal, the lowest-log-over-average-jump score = 24.3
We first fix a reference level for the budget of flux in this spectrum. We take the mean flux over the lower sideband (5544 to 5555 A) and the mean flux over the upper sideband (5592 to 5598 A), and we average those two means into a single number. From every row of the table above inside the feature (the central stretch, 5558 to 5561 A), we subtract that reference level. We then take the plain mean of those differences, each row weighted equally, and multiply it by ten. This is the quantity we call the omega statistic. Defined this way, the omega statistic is 2.6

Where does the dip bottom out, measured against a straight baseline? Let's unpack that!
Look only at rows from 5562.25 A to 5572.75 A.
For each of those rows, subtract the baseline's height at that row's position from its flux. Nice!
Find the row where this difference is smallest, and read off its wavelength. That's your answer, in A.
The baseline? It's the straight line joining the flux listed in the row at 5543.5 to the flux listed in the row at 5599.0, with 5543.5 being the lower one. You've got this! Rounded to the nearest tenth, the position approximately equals 5563.0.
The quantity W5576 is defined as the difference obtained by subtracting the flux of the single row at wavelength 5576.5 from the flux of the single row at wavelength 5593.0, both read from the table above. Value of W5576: -0.1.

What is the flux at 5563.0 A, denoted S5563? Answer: 4.23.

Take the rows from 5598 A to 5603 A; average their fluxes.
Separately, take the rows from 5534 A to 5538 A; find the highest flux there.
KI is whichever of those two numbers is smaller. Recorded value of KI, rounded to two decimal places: 4.47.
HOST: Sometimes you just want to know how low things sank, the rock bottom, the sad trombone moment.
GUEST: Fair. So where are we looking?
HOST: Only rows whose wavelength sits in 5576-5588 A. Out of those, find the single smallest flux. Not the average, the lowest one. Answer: 4.25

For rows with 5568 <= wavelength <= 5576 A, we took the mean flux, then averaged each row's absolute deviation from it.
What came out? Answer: 0.156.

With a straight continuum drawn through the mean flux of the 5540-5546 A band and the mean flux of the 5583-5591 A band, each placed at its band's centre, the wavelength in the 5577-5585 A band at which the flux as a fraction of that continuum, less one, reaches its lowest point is 5584.0 A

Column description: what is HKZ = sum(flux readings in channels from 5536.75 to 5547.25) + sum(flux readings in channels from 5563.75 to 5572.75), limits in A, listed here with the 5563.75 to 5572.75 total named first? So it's 60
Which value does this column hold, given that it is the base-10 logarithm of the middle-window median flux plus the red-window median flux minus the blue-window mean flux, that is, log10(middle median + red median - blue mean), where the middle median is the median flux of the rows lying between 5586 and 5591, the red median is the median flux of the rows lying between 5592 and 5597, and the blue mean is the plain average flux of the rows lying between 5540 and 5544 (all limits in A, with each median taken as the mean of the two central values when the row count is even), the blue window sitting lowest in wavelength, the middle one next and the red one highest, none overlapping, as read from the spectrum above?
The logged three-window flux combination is 0.599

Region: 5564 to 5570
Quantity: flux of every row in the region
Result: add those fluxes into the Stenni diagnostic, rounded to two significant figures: 19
